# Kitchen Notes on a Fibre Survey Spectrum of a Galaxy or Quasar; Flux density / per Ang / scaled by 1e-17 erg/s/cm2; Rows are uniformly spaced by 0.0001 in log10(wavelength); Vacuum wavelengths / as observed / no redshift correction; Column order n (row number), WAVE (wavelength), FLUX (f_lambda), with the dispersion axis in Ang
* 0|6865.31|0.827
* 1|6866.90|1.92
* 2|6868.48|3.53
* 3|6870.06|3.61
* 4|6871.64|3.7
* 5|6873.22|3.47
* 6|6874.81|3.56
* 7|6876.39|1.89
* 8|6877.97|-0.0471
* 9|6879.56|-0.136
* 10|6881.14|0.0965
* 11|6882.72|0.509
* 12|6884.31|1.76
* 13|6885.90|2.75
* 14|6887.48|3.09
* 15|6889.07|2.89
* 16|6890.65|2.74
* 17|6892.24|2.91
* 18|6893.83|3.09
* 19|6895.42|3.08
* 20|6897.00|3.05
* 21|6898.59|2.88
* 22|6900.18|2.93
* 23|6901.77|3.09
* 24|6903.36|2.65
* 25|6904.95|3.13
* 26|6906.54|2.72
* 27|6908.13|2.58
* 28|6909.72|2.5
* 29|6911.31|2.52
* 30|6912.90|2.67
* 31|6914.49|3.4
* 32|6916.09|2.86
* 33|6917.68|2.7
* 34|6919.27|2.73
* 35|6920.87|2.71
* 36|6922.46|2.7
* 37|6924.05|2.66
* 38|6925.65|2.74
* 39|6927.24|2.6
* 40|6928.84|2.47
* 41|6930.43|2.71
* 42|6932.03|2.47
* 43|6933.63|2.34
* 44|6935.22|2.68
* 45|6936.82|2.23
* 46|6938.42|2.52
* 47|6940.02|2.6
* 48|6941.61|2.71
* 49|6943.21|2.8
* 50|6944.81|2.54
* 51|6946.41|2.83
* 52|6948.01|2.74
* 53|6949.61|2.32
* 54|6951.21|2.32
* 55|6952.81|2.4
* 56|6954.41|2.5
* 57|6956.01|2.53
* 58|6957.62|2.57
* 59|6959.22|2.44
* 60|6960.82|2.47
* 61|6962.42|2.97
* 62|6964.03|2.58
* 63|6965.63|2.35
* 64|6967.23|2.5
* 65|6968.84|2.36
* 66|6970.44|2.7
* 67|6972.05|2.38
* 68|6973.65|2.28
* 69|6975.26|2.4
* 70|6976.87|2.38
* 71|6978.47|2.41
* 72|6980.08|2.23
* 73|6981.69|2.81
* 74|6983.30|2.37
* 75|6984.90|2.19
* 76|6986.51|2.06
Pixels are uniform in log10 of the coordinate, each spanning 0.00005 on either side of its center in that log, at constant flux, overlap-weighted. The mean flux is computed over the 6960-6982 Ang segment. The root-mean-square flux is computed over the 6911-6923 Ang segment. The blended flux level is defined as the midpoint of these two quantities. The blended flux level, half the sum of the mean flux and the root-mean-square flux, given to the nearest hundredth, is 2.64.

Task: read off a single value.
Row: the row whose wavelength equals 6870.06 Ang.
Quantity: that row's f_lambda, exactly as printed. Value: 3.61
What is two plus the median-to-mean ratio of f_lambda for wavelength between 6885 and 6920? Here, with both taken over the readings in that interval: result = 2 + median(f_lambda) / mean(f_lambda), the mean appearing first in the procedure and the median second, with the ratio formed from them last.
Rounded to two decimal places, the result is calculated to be 3.00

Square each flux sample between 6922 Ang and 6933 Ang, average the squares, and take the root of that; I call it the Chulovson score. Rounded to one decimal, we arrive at 2.6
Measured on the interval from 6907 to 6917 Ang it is 2.8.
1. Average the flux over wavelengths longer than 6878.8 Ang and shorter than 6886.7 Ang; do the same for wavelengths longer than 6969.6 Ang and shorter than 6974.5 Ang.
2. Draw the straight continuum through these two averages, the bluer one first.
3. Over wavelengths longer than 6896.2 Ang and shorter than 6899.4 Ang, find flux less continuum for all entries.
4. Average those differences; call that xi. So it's 1.7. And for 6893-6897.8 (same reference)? 1.9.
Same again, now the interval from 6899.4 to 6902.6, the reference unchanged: 1.7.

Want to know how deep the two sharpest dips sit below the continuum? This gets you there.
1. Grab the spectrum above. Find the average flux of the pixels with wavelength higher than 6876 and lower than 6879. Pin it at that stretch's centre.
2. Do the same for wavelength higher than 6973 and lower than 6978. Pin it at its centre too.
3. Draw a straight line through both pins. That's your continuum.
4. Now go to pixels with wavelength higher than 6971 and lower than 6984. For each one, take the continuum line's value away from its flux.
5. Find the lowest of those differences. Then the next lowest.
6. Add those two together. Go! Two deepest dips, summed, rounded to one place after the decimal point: -0.3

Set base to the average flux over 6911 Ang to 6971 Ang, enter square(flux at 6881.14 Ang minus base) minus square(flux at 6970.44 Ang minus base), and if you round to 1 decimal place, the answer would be 6.3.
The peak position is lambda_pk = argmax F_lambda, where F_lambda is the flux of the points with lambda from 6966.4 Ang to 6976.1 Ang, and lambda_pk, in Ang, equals 6970.44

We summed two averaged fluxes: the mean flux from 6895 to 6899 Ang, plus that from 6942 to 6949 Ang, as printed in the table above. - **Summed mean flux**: 5.7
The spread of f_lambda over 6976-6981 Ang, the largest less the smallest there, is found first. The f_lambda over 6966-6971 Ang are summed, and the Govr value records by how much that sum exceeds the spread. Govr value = 7.4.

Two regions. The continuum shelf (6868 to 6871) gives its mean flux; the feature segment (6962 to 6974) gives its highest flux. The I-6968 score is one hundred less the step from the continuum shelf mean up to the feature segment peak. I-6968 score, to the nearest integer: 101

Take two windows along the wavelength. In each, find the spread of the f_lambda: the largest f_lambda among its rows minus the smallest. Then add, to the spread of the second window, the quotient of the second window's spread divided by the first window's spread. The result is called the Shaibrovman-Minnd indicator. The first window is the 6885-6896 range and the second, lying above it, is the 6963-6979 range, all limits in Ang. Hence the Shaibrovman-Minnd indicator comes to 1.6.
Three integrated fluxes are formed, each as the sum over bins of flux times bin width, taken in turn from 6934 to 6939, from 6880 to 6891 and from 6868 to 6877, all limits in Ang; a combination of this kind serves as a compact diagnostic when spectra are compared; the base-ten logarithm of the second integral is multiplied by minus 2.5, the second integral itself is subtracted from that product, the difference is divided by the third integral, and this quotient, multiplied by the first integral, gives -10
